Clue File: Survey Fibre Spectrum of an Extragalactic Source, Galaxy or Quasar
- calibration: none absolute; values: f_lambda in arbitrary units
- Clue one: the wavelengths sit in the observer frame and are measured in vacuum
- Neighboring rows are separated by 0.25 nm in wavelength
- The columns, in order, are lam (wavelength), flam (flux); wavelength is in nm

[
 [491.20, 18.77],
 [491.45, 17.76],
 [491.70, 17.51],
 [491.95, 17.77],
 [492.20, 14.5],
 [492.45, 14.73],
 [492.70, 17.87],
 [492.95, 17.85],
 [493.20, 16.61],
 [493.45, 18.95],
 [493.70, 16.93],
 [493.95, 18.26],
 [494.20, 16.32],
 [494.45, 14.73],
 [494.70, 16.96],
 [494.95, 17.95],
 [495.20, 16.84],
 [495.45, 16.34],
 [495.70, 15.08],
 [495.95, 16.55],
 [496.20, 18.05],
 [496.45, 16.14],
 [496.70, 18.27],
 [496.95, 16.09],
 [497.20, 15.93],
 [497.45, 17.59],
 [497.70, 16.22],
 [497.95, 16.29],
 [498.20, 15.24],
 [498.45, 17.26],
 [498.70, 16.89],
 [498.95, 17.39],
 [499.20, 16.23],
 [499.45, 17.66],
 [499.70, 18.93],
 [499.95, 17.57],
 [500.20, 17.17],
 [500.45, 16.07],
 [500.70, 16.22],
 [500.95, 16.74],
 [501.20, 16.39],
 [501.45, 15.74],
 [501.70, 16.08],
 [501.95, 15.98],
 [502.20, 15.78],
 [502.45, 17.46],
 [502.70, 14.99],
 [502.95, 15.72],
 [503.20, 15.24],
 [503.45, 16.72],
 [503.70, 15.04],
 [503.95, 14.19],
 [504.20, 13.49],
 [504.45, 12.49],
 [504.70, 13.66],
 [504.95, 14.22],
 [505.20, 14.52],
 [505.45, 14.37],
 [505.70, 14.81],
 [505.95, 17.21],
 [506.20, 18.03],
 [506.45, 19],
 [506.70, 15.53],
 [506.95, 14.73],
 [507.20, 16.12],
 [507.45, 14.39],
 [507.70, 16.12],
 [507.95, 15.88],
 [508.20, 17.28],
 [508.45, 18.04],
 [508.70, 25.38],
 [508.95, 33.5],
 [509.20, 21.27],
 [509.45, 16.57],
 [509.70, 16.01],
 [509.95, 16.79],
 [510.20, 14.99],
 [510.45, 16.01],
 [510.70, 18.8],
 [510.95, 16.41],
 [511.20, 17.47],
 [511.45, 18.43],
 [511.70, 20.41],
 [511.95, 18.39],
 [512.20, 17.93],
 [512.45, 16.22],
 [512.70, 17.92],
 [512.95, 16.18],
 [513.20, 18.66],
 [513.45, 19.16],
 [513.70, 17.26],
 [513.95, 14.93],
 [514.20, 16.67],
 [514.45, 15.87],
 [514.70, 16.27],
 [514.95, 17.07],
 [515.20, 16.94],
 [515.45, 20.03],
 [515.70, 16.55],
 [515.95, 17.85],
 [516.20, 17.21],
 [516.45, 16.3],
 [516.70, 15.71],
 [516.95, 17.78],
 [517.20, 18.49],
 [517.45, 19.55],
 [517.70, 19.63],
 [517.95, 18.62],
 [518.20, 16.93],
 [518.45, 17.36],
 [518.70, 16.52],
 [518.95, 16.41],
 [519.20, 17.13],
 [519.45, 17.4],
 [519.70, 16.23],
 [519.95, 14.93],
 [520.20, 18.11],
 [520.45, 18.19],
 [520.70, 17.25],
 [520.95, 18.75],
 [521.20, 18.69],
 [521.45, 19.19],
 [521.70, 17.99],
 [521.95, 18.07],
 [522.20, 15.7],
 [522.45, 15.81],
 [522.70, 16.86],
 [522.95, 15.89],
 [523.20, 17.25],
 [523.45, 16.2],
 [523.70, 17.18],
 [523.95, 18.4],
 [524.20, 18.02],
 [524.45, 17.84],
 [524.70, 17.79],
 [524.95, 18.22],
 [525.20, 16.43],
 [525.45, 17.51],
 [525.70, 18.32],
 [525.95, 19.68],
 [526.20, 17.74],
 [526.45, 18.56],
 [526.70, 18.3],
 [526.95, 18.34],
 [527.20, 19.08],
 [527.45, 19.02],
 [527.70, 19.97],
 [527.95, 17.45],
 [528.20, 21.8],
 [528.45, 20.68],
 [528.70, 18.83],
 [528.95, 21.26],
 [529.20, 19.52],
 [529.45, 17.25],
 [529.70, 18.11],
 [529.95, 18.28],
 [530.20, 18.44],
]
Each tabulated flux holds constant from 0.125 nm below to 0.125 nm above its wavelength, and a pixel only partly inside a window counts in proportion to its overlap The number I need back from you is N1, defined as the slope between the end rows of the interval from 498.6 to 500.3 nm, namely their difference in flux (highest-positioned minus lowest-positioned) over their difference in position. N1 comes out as 0.2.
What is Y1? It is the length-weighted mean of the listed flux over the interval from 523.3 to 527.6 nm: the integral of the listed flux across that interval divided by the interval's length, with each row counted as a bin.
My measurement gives 18.0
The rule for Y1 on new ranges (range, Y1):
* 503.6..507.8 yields 15.2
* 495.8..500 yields 16.9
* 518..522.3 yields 17.4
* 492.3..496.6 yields 16.8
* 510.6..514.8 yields 17.5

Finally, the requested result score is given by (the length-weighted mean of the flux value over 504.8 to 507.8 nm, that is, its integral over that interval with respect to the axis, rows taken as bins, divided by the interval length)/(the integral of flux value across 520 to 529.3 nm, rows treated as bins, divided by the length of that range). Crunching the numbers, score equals 0.87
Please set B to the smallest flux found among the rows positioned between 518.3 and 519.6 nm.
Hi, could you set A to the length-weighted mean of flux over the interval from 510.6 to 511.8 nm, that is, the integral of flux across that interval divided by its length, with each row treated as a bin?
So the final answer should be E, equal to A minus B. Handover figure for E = 1.8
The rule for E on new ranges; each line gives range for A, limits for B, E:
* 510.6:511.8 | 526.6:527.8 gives -0.1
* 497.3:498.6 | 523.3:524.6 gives 0.3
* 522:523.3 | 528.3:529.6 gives -0.9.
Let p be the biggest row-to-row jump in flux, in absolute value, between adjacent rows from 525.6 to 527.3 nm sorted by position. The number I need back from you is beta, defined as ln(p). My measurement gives 0.7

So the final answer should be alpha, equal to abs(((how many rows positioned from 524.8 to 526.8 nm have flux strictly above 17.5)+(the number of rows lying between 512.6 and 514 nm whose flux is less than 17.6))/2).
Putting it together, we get 5.0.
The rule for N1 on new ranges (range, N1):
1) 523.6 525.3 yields -0.5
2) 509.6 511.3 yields 1.0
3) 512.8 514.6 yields -0.2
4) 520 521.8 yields -0.1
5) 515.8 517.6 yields 1.1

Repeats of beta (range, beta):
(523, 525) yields 0.2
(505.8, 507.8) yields 1.2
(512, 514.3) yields 0.9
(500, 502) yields 0.1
